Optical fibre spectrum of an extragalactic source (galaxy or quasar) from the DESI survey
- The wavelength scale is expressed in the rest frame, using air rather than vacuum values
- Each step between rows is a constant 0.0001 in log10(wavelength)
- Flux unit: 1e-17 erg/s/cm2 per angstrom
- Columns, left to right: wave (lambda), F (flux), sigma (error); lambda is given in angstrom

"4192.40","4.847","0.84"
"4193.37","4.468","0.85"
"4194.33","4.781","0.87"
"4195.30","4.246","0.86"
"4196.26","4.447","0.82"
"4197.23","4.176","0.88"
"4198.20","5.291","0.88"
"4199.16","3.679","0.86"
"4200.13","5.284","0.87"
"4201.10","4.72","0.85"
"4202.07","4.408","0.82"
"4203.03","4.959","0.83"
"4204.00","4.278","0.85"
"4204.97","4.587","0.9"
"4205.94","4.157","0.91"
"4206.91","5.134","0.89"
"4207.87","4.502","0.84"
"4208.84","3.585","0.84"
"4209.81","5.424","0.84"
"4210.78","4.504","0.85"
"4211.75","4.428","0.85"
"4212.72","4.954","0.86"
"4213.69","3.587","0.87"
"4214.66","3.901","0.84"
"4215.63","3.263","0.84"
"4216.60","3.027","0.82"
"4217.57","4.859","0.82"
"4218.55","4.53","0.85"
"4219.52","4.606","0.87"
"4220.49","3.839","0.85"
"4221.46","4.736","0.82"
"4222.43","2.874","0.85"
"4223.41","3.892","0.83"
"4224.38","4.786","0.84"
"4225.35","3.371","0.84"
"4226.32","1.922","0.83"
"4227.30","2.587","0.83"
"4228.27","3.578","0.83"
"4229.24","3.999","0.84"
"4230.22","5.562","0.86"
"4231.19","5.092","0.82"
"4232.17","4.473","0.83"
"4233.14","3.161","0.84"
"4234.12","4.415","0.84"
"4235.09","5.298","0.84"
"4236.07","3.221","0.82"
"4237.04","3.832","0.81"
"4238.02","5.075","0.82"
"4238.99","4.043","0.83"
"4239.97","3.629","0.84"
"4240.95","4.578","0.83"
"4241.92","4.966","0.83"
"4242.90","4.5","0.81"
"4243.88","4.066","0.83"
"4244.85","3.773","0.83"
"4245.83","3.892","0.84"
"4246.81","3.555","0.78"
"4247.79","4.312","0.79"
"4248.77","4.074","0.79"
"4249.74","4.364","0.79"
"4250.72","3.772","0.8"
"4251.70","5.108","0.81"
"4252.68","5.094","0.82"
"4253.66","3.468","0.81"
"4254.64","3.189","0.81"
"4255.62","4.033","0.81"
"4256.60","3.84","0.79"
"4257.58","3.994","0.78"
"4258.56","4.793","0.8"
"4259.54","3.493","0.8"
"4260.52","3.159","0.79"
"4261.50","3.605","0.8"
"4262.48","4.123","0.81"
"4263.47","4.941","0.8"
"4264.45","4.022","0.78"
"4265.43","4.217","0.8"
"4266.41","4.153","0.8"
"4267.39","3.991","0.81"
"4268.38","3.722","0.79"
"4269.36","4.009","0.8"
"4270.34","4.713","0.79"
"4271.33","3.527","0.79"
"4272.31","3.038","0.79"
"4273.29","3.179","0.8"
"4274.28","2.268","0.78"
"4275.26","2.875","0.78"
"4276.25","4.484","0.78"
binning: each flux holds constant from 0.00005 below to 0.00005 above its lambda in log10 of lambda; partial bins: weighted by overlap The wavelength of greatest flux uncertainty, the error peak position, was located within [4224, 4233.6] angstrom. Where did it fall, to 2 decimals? 4230.22 angstrom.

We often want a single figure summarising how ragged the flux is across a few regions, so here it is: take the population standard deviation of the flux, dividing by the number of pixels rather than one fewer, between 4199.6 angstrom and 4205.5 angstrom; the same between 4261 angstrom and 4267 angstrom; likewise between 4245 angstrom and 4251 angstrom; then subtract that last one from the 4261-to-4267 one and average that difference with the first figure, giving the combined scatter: 0.22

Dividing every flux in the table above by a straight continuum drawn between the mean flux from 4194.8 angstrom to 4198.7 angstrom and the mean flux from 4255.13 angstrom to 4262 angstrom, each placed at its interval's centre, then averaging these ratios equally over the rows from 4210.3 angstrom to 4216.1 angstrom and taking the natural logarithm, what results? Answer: -0.059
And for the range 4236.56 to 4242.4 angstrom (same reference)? 0.070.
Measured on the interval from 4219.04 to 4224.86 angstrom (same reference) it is -0.032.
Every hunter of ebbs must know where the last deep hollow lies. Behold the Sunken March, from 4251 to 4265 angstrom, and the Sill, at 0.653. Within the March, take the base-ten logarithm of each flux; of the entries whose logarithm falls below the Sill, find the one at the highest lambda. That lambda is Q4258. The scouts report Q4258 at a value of 4264.45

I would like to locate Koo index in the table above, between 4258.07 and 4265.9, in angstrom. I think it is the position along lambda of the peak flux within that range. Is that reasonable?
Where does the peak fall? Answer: 4263.47 angstrom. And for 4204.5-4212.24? 4209.81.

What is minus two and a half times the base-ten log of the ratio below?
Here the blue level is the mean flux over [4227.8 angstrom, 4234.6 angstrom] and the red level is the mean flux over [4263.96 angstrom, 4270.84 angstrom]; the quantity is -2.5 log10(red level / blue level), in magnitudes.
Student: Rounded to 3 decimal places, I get 0.053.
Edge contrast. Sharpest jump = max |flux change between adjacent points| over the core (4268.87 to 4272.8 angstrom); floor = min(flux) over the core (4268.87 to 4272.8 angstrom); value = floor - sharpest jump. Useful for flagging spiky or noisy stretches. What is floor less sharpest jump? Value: 1.9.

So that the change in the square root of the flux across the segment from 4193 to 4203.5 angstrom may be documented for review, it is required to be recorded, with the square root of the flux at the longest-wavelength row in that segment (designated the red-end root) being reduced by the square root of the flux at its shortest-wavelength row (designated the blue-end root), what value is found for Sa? 0.11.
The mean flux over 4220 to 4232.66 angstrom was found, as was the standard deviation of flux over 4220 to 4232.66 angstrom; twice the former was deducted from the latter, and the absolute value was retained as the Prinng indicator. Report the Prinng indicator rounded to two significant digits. 6.8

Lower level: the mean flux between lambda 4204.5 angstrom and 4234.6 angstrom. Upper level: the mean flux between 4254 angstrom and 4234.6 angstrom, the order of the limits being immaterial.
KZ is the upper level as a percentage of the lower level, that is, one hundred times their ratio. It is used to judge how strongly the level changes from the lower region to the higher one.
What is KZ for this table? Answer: 103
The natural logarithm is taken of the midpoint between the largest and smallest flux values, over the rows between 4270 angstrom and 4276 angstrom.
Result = 1.25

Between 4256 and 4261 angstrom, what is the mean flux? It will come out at 3.86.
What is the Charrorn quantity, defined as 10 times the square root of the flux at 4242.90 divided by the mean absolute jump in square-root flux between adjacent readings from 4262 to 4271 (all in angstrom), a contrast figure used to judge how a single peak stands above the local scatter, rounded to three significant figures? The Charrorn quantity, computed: 206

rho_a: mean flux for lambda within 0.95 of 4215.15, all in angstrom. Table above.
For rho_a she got 3.58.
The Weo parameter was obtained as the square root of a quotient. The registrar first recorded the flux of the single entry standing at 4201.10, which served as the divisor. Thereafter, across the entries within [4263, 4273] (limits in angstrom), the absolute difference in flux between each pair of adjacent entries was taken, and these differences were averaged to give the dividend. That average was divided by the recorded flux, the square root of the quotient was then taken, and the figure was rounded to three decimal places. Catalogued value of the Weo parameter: 0.317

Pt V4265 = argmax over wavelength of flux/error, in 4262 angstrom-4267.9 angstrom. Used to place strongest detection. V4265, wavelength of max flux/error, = 4263.47 angstrom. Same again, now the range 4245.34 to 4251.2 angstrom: 4249.74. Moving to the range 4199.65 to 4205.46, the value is 4200.13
